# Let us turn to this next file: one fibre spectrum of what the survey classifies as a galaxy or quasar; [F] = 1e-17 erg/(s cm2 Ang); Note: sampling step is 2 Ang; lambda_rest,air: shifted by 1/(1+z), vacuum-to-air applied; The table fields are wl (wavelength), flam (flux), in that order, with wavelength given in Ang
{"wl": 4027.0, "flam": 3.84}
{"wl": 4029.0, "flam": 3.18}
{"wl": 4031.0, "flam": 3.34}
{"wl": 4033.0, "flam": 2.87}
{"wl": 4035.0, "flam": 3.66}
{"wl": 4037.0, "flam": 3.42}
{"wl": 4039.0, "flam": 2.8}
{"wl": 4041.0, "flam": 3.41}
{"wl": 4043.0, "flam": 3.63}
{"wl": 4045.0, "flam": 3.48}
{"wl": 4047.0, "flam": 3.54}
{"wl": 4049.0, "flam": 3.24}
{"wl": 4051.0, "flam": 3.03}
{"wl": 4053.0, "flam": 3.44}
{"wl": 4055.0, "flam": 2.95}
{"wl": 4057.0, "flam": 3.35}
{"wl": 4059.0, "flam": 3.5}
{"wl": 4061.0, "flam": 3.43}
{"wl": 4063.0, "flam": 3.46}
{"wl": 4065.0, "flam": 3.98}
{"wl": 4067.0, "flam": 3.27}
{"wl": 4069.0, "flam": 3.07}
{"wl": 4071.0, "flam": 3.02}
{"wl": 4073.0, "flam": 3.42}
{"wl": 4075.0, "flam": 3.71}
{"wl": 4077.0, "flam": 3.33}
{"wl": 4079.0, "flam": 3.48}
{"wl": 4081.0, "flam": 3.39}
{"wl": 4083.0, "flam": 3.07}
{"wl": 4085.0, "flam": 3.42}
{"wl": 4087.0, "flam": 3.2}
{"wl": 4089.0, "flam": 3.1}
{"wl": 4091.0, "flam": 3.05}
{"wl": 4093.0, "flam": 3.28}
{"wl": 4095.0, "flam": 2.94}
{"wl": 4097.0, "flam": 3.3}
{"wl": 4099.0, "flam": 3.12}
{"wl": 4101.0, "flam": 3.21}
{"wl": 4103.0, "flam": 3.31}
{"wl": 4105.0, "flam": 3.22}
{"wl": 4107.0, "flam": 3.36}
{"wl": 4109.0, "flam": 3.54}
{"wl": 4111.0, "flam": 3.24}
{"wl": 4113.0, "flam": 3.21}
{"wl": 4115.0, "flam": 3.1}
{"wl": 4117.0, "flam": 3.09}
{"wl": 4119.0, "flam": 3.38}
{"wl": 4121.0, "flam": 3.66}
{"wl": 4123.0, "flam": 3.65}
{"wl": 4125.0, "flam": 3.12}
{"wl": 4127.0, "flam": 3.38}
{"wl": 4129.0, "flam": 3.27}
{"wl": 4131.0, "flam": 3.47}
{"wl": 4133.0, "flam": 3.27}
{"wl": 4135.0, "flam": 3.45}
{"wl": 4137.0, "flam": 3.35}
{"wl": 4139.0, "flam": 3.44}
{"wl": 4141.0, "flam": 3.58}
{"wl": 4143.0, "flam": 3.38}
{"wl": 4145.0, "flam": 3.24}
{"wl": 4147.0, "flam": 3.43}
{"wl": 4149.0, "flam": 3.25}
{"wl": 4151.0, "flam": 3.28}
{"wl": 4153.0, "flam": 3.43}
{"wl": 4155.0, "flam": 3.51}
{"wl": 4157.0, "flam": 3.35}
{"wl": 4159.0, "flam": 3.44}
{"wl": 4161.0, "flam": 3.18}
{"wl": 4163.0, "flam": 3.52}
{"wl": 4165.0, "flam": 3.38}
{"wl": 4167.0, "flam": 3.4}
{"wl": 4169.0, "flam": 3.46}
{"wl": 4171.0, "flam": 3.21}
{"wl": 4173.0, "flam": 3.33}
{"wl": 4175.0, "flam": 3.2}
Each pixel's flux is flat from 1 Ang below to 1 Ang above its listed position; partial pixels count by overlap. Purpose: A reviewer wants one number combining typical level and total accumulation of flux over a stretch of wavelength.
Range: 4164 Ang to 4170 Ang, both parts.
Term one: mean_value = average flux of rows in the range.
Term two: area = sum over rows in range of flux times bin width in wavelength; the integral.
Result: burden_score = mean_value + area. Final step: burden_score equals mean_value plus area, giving 23.9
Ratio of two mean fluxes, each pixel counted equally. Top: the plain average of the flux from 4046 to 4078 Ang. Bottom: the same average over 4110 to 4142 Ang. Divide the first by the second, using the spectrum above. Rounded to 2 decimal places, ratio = 1.00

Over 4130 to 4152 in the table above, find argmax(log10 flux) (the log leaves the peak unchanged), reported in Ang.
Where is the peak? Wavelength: 4141.0 Ang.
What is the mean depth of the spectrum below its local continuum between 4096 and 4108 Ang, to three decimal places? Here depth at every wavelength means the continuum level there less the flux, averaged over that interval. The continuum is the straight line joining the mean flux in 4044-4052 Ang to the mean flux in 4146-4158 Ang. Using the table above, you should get 0.096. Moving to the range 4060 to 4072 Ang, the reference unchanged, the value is -0.040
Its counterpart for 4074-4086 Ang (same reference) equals -0.061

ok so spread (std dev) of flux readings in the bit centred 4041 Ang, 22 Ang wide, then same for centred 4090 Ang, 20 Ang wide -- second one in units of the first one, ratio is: 0.53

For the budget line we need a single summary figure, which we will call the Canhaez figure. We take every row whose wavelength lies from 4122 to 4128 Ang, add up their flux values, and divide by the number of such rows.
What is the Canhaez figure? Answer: 3.383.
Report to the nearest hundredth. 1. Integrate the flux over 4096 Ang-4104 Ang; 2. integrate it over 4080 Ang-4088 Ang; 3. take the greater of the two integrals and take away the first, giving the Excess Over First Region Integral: 0.28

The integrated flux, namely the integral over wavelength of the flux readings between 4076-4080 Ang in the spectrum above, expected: 13.6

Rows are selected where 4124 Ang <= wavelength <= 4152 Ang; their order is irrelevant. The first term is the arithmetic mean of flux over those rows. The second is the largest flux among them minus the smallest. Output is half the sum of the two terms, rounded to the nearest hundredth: 1.91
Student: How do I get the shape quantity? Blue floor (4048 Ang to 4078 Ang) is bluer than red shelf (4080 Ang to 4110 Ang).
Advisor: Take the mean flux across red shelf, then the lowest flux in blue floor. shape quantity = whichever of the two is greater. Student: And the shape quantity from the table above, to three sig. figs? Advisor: 3.23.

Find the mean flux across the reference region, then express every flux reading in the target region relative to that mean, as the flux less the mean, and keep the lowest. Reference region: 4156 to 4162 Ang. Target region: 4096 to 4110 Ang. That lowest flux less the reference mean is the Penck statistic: -0.20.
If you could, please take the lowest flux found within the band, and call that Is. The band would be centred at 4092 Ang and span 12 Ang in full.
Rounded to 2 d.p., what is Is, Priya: 2.94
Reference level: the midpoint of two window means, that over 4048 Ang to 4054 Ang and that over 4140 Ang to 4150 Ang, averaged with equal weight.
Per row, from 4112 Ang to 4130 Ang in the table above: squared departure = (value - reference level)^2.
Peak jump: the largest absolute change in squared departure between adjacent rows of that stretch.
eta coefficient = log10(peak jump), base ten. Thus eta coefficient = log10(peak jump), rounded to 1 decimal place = -0.9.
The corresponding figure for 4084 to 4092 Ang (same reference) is -1.5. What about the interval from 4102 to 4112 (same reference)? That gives -1.3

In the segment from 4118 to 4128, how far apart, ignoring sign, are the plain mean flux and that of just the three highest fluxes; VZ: 0.125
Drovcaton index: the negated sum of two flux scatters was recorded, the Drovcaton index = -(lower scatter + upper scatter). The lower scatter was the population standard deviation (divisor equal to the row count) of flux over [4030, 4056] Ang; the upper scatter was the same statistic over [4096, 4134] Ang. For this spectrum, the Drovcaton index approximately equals -0.446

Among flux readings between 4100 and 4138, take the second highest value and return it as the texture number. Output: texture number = 3.65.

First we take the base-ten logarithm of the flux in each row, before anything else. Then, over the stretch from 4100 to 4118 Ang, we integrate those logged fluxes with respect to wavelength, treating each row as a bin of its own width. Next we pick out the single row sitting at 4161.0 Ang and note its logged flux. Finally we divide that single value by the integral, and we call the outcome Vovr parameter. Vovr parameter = 0.055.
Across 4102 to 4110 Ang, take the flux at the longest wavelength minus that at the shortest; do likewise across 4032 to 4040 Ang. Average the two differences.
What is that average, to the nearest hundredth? 0.08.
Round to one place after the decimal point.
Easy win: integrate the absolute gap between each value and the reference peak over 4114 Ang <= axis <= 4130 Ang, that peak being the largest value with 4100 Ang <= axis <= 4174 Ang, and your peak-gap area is 5.3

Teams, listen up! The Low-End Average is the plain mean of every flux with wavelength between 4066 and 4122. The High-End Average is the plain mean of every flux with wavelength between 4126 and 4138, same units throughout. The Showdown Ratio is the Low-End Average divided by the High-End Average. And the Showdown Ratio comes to 0.97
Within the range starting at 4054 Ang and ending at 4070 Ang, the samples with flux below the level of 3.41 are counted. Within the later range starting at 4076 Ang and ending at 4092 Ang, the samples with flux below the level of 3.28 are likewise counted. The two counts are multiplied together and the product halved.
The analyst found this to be 8.0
